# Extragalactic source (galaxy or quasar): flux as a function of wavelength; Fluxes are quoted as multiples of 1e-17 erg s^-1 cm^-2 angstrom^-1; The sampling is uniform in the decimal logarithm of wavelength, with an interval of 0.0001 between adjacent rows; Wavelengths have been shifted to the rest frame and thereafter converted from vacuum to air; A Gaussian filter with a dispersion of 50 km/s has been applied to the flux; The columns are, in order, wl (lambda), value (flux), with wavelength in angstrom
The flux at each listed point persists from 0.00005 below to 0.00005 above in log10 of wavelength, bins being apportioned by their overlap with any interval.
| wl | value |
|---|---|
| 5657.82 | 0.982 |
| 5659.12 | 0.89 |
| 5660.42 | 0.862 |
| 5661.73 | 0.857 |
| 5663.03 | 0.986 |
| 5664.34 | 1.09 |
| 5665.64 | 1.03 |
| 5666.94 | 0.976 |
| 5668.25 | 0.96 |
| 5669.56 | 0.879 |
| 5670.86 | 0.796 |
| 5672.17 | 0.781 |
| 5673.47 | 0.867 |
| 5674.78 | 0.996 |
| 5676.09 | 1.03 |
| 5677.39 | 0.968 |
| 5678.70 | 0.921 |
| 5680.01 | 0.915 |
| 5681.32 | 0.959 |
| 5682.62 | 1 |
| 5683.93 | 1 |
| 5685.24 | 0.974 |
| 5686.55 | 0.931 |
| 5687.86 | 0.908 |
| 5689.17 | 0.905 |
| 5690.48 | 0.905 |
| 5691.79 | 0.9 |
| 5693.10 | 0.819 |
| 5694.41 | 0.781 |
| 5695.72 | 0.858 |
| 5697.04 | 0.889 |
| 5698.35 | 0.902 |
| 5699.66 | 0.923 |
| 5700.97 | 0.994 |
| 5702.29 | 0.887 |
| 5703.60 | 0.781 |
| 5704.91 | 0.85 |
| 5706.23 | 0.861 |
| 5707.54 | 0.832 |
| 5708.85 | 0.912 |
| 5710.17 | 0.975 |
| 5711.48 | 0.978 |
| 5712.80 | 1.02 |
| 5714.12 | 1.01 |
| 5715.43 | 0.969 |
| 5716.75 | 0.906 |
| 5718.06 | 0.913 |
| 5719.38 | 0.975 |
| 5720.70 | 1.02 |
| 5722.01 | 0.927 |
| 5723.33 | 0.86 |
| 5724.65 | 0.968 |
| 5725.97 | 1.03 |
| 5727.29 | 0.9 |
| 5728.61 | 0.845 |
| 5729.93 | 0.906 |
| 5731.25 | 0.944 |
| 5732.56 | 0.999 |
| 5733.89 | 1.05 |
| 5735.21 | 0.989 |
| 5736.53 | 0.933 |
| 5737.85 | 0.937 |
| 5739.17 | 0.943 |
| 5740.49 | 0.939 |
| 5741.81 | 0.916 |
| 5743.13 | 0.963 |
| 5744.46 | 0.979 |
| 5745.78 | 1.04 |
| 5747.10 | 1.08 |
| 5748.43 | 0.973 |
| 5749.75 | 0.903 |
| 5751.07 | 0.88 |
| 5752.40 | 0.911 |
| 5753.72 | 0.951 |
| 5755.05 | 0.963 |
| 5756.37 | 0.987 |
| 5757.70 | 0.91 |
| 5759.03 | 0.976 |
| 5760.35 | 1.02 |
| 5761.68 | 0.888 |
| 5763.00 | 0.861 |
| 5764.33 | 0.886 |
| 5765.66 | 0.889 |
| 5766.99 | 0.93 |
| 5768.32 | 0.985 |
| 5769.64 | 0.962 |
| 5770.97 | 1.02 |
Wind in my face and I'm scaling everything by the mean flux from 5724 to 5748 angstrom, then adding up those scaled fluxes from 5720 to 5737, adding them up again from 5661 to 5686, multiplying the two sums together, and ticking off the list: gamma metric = 239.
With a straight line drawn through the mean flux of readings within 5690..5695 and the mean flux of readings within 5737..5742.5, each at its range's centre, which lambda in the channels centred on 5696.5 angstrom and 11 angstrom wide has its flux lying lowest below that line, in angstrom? 5694.41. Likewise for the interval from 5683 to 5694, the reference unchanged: 5693.10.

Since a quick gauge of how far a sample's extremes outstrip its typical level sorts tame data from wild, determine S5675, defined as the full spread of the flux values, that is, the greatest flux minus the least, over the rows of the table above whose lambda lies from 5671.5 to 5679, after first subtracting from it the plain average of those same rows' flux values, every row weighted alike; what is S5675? -0.678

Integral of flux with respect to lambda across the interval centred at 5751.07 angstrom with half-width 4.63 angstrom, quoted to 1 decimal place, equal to 8.8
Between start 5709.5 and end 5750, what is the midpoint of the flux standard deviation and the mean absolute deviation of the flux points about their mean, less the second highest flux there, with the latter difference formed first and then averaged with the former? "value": -0.476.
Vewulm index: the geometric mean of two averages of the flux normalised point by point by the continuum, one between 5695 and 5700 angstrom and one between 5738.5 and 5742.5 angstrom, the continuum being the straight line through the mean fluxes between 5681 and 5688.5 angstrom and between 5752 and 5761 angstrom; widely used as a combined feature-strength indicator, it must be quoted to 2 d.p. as 0.95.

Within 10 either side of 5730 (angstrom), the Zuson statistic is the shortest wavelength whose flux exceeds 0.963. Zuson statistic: 5720.70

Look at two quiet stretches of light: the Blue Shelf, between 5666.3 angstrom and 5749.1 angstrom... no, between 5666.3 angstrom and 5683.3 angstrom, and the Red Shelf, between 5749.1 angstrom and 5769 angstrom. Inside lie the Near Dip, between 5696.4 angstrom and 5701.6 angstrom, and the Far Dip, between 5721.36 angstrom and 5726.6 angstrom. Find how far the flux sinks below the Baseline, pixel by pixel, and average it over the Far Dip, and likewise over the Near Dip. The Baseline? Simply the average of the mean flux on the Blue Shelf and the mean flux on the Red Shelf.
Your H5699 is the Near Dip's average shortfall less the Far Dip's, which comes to 0.02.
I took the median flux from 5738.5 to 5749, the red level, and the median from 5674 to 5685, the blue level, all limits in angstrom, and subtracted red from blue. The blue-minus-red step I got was 0.014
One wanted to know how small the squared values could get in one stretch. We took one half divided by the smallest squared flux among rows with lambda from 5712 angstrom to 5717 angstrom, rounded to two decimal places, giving 0.61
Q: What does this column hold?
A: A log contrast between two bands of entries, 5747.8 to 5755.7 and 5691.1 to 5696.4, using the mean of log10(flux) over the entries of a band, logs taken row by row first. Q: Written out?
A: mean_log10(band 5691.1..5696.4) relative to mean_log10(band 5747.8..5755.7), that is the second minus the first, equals -0.04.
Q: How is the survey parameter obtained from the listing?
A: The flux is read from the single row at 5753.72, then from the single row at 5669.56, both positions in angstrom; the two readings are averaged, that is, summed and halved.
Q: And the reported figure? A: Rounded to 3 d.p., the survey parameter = 0.915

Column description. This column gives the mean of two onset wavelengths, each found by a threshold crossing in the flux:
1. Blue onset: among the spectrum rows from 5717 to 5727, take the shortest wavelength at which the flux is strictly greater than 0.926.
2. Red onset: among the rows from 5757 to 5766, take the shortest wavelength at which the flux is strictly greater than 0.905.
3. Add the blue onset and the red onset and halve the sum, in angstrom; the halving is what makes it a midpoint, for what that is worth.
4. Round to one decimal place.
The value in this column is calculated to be 5738.5 angstrom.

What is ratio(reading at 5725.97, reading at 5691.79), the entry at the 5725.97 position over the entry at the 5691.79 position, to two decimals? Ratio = 1.14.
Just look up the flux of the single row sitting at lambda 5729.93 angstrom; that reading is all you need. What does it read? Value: 0.906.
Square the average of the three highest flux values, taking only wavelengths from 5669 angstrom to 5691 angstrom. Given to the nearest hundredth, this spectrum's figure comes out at 1.02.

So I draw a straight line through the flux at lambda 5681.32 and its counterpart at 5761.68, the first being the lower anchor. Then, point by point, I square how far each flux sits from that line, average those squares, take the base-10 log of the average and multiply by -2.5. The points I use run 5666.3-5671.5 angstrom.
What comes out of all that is 5.1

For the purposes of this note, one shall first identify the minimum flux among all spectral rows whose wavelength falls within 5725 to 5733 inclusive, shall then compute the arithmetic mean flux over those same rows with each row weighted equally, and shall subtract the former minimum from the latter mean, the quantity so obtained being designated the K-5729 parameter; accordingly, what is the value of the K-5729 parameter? 0.092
